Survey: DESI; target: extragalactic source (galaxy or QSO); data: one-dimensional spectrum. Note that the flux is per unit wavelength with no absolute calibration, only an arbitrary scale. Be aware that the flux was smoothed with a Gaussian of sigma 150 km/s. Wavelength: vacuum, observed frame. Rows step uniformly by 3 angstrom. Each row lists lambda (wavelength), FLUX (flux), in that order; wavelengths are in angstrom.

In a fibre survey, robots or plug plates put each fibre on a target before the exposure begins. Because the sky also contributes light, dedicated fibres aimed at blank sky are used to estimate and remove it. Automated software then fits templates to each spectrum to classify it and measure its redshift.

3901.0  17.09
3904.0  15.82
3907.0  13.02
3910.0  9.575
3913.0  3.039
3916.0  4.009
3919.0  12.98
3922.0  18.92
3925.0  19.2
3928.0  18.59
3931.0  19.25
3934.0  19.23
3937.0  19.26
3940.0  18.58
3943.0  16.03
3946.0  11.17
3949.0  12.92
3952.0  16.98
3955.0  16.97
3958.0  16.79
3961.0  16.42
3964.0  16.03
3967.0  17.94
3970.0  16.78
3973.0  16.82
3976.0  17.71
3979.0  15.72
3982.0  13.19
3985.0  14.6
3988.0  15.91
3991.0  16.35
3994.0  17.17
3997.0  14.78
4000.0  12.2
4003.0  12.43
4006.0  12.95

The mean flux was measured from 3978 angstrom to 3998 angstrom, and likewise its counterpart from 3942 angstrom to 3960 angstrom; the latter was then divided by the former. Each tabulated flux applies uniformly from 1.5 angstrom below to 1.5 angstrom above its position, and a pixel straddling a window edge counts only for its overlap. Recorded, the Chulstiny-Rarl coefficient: 0.98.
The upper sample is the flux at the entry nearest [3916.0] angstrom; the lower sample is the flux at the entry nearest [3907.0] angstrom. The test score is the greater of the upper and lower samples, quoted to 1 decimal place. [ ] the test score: 13.0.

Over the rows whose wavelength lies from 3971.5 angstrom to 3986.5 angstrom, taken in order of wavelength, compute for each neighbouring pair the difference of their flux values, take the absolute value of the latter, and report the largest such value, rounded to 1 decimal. 2.5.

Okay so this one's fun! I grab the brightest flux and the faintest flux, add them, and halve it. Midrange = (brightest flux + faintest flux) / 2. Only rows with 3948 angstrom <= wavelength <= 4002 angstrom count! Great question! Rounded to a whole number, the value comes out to 15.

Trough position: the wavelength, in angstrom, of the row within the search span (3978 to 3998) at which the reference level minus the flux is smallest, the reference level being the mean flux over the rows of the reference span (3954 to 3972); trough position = 3994.0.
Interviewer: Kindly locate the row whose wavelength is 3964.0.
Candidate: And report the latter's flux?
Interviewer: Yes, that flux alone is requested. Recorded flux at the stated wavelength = 16.03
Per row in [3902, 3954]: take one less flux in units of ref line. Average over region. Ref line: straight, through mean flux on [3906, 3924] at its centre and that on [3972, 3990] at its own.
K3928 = -0.28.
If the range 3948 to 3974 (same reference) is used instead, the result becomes -0.17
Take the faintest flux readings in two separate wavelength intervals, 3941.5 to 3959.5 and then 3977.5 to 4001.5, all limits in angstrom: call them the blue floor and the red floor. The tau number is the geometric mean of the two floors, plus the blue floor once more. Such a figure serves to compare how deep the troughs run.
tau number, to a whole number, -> 23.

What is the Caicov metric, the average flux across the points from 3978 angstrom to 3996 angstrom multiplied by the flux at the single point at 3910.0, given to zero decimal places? 148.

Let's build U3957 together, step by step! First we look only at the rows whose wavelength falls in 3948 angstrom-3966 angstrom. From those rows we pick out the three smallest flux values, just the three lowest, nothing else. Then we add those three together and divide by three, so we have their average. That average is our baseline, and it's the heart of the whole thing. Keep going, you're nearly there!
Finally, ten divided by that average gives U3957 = 0.66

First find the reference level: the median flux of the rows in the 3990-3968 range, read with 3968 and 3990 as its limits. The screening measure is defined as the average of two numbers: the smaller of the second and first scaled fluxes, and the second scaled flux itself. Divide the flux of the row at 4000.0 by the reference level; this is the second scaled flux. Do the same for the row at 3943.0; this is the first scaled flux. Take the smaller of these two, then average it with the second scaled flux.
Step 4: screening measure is 0.77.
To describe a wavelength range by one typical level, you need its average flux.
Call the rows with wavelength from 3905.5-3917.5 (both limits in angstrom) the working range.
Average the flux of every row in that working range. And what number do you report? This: 7.4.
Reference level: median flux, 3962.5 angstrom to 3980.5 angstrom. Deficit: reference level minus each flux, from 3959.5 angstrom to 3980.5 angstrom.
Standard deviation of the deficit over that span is 0.8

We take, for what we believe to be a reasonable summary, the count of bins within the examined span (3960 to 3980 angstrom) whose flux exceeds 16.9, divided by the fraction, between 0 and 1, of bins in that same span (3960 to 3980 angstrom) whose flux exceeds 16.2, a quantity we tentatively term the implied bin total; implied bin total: 2.8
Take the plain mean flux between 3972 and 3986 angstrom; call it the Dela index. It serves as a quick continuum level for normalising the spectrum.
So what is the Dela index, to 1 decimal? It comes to 15.6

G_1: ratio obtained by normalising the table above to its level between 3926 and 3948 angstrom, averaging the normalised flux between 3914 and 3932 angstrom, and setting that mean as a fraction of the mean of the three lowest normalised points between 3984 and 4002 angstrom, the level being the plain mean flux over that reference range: 1.1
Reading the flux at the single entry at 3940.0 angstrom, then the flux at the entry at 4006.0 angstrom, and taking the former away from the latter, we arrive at -6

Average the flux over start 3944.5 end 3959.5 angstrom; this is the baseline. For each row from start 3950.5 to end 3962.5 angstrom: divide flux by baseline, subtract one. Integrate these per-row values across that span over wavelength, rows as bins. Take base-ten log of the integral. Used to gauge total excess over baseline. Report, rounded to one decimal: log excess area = 0.2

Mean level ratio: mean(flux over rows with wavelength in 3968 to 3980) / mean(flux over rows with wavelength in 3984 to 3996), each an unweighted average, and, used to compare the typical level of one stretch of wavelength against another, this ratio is 1.05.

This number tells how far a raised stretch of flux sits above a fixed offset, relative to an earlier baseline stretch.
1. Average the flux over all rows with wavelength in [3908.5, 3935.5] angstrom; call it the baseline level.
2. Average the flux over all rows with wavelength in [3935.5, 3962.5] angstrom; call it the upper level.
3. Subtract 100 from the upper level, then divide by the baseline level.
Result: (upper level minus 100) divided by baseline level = -6.0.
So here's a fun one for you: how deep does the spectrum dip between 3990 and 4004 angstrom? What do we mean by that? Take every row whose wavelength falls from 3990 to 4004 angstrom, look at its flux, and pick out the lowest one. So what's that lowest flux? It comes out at 12.2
